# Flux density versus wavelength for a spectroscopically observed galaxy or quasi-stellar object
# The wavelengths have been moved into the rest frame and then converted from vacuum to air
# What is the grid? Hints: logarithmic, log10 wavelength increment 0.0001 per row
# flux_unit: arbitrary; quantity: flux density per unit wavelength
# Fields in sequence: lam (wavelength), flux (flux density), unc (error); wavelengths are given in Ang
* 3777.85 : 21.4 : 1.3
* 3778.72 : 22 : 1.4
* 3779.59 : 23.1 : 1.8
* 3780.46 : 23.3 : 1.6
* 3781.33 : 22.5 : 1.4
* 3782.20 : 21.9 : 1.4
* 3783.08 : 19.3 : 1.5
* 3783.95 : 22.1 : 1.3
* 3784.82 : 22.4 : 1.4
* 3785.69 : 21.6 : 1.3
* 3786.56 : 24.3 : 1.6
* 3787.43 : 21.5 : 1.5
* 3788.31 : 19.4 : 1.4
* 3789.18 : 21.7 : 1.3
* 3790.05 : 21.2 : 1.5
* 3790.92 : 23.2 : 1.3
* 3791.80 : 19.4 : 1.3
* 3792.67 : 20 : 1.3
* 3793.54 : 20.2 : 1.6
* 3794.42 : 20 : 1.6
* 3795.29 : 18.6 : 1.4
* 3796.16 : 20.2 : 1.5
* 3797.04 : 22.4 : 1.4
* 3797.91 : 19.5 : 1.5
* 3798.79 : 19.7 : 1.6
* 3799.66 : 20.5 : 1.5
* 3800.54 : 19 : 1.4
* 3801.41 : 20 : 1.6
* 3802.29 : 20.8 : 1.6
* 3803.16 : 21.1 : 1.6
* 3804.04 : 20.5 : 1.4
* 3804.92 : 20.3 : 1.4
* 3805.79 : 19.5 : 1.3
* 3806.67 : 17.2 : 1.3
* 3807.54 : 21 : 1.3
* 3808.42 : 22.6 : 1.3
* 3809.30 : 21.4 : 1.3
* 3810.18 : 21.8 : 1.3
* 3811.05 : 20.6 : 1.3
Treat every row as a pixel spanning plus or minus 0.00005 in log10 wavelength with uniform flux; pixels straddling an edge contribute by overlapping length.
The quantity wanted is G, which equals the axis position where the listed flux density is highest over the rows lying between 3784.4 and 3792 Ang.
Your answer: 3786.56 Ang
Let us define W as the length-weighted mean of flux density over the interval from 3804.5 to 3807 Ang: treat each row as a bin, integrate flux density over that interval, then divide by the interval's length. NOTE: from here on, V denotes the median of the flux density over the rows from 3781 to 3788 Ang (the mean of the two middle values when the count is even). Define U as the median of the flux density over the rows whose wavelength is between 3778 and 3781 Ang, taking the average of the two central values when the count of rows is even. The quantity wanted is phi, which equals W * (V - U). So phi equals -21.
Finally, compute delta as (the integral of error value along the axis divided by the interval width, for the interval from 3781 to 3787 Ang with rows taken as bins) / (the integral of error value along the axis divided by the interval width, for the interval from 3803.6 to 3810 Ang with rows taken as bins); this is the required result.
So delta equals 1.07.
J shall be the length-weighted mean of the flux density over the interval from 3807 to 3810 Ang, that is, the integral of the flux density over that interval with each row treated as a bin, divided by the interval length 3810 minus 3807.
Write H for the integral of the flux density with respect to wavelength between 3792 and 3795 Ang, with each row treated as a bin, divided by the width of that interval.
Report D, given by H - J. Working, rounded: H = 20.0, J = 21.5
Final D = -1.5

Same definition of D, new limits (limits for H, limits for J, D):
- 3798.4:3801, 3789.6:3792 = -1.7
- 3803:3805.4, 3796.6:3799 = 0.0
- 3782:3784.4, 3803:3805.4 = 0.4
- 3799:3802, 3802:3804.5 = -0.9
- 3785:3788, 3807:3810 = 0.8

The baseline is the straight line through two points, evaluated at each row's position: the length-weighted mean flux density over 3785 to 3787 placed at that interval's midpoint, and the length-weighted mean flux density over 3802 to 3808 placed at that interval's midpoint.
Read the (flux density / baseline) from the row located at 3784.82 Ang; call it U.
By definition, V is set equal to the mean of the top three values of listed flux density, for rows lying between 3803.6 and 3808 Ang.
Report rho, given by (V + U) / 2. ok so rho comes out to 10.8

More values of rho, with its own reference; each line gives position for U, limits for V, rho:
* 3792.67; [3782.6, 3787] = 11.9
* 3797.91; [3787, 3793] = 11.5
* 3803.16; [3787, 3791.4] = 11.6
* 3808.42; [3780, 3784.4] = 11.9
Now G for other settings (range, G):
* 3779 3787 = 3786.56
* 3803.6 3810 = 3808.42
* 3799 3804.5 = 3803.16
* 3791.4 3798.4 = 3797.04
